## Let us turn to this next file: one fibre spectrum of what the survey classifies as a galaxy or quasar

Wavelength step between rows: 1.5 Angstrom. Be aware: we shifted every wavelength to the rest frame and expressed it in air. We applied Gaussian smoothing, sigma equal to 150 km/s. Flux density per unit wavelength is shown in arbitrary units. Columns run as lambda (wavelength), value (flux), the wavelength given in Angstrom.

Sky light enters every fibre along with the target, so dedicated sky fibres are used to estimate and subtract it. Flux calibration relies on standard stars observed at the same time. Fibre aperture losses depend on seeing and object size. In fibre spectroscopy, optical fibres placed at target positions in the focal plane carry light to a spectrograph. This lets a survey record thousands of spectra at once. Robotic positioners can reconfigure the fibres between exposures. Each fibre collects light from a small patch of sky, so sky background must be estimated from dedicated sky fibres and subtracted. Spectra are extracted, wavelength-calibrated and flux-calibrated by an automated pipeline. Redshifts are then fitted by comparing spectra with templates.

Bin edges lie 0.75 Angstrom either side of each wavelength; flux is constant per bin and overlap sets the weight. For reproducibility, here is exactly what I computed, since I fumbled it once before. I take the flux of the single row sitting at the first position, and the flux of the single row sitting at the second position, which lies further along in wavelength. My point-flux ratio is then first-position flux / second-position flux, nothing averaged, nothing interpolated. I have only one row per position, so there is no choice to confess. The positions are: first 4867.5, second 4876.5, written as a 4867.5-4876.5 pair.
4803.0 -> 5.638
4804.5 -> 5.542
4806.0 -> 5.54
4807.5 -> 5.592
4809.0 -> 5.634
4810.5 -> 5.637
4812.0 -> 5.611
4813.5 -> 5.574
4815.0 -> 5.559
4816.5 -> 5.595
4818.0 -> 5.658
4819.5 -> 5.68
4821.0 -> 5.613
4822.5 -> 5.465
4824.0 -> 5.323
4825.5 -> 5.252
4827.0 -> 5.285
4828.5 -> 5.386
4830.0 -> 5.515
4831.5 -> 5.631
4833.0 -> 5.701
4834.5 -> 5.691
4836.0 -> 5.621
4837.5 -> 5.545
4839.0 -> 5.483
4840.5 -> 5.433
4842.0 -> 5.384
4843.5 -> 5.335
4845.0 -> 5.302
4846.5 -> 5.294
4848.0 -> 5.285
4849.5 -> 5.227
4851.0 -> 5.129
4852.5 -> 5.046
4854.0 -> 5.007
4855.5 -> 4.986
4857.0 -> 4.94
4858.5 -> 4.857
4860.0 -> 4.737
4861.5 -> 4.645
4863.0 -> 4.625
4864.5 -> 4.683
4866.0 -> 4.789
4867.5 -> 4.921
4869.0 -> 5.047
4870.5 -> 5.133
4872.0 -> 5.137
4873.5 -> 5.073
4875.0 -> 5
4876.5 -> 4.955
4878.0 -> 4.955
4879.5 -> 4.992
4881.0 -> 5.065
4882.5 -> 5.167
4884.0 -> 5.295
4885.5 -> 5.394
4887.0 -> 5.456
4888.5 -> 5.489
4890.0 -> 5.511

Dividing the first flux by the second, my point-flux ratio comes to 0.99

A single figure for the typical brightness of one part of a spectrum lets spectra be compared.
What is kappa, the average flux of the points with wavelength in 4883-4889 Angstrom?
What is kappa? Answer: 5.4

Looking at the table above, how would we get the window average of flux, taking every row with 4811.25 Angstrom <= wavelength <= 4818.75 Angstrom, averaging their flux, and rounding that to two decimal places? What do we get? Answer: 5.60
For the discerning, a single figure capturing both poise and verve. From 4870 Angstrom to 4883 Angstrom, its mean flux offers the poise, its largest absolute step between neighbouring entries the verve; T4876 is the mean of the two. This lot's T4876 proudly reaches 2.58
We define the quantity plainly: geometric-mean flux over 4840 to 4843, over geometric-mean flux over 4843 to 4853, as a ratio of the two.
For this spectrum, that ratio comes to 1.03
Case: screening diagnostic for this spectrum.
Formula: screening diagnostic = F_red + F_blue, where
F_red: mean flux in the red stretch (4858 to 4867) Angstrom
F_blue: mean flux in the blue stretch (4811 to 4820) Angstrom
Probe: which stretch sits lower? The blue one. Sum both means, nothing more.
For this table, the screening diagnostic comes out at 10.3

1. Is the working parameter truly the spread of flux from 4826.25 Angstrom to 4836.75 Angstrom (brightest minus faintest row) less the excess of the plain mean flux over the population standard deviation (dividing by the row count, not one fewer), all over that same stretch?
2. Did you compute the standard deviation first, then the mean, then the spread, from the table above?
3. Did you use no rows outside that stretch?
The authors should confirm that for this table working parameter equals -4.98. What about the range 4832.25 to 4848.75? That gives -4.89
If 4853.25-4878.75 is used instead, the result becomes -4.24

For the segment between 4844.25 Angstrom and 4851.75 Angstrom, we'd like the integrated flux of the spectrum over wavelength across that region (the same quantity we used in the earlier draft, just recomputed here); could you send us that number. 39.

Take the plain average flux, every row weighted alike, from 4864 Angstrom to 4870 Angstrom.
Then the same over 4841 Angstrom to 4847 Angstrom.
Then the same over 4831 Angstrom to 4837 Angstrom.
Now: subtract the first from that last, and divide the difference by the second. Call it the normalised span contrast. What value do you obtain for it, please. 0.15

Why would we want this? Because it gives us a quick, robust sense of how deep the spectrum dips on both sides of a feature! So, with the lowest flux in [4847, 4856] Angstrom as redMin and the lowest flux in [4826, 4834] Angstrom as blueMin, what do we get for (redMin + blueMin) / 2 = 5.14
